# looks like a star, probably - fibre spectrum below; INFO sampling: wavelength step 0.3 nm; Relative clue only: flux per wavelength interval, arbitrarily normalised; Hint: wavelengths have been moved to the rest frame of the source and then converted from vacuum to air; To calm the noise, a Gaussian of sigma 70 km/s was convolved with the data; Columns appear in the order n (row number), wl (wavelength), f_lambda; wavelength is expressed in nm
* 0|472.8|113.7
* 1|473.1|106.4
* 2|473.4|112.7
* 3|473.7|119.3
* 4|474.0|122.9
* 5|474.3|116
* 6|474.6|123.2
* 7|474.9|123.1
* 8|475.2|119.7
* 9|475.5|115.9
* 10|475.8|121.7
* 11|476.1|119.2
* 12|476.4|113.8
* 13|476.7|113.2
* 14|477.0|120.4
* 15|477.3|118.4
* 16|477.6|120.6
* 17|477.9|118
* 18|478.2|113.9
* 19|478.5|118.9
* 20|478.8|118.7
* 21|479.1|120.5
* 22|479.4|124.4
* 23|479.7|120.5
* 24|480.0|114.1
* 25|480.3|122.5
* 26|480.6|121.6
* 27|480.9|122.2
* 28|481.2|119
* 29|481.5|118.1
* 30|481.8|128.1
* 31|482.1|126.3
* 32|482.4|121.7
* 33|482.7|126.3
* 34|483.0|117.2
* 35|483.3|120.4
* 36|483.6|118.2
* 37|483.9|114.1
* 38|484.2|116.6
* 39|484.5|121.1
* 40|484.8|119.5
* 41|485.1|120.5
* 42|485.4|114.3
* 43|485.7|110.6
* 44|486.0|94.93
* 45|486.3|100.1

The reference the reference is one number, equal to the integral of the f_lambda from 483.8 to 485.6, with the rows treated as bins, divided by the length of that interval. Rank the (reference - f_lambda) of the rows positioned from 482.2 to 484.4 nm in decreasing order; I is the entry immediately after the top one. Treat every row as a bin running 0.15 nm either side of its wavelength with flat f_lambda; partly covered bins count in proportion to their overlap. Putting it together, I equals 1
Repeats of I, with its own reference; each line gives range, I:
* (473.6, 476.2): 2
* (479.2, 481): -3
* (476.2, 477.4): 4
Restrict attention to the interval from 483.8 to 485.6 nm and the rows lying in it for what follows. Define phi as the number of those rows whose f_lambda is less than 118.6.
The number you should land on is 3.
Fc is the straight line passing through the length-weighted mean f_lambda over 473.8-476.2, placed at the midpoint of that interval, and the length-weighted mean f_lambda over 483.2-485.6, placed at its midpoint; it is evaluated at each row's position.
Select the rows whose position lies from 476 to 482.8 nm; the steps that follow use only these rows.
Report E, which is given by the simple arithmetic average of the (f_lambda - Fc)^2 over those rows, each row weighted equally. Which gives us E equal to 19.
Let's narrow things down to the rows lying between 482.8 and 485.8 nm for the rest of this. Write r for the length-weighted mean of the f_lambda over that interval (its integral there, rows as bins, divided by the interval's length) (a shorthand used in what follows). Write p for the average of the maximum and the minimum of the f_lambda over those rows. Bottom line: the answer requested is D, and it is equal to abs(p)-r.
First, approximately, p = 116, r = 118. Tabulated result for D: -1.7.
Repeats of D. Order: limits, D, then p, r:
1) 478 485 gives 0.8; 121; 120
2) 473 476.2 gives -3.6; 115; 118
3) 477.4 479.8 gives -0.2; 119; 119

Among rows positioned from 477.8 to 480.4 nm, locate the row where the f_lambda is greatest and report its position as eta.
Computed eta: 479.4 nm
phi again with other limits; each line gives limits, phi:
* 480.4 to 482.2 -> 1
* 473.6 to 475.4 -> 1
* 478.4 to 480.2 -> 1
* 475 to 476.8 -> 3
